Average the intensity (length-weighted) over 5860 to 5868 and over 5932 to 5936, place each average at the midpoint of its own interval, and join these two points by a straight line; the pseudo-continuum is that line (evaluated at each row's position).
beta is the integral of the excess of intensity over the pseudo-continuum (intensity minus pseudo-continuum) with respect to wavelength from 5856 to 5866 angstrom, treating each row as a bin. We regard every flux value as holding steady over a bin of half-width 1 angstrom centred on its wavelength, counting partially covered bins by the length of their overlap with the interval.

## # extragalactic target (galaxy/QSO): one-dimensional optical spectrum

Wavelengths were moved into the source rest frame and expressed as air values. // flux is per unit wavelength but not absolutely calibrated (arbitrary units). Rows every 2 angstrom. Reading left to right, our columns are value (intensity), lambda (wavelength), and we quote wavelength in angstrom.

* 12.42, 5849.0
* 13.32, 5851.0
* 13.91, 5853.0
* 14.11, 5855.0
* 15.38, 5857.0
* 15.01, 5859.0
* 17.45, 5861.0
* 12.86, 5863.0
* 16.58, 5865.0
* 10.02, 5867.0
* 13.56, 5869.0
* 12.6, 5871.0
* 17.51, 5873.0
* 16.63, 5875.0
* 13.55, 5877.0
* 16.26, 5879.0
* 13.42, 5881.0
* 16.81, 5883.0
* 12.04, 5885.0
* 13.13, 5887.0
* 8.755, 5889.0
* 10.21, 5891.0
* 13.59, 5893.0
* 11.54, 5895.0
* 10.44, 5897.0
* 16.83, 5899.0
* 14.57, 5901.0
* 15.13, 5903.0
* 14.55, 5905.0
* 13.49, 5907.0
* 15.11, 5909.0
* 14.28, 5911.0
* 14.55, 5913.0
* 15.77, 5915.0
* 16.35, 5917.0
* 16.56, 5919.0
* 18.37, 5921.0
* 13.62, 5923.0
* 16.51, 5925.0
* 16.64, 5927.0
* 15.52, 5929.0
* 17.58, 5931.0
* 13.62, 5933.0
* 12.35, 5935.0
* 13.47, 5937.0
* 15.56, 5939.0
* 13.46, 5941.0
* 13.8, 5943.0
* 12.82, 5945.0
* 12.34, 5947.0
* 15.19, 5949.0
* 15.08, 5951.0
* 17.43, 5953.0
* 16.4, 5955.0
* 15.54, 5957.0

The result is 12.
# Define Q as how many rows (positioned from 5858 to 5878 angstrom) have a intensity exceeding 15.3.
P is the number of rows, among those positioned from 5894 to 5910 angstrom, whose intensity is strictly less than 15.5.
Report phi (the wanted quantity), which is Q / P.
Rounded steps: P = 7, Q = 4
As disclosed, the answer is 0.57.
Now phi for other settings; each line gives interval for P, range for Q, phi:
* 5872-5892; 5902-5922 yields 0.67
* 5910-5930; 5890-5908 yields 0.33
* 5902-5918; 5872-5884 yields 0.67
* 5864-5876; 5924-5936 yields 1.33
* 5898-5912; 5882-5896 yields 0.17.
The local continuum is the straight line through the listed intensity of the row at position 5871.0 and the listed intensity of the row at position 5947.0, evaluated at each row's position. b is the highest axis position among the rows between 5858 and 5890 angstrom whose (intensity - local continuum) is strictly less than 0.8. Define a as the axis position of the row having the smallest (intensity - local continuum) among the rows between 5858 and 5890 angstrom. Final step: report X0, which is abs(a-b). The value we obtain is 0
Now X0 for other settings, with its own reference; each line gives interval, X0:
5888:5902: 8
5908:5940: 0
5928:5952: 12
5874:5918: 8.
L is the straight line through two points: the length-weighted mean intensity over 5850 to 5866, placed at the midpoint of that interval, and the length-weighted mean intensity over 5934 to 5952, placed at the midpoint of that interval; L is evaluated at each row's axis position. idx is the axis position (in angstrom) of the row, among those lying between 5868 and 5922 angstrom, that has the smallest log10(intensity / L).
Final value 5889.0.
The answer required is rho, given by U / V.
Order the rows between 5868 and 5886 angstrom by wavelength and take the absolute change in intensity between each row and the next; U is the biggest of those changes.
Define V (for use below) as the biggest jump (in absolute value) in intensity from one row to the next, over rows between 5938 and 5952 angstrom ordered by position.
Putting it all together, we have 1.7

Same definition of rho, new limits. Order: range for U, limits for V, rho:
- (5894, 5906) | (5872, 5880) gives 2.1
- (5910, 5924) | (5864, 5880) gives 0.7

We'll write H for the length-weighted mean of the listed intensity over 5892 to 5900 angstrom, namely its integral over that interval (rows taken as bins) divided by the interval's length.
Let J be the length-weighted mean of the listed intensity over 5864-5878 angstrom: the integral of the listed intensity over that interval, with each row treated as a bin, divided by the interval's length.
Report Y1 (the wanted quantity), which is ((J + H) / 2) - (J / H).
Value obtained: 12.6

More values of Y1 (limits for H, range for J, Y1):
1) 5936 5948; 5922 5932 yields 13.6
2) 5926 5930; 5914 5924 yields 15.1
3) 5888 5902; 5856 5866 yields 12.6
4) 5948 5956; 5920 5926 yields 15.1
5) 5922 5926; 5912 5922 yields 14.6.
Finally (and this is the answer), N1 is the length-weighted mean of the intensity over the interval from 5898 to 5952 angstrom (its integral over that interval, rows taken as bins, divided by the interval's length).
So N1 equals 14.9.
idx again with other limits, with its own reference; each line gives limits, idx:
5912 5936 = 5935.0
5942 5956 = 5947.0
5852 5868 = 5867.0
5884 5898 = 5889.0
